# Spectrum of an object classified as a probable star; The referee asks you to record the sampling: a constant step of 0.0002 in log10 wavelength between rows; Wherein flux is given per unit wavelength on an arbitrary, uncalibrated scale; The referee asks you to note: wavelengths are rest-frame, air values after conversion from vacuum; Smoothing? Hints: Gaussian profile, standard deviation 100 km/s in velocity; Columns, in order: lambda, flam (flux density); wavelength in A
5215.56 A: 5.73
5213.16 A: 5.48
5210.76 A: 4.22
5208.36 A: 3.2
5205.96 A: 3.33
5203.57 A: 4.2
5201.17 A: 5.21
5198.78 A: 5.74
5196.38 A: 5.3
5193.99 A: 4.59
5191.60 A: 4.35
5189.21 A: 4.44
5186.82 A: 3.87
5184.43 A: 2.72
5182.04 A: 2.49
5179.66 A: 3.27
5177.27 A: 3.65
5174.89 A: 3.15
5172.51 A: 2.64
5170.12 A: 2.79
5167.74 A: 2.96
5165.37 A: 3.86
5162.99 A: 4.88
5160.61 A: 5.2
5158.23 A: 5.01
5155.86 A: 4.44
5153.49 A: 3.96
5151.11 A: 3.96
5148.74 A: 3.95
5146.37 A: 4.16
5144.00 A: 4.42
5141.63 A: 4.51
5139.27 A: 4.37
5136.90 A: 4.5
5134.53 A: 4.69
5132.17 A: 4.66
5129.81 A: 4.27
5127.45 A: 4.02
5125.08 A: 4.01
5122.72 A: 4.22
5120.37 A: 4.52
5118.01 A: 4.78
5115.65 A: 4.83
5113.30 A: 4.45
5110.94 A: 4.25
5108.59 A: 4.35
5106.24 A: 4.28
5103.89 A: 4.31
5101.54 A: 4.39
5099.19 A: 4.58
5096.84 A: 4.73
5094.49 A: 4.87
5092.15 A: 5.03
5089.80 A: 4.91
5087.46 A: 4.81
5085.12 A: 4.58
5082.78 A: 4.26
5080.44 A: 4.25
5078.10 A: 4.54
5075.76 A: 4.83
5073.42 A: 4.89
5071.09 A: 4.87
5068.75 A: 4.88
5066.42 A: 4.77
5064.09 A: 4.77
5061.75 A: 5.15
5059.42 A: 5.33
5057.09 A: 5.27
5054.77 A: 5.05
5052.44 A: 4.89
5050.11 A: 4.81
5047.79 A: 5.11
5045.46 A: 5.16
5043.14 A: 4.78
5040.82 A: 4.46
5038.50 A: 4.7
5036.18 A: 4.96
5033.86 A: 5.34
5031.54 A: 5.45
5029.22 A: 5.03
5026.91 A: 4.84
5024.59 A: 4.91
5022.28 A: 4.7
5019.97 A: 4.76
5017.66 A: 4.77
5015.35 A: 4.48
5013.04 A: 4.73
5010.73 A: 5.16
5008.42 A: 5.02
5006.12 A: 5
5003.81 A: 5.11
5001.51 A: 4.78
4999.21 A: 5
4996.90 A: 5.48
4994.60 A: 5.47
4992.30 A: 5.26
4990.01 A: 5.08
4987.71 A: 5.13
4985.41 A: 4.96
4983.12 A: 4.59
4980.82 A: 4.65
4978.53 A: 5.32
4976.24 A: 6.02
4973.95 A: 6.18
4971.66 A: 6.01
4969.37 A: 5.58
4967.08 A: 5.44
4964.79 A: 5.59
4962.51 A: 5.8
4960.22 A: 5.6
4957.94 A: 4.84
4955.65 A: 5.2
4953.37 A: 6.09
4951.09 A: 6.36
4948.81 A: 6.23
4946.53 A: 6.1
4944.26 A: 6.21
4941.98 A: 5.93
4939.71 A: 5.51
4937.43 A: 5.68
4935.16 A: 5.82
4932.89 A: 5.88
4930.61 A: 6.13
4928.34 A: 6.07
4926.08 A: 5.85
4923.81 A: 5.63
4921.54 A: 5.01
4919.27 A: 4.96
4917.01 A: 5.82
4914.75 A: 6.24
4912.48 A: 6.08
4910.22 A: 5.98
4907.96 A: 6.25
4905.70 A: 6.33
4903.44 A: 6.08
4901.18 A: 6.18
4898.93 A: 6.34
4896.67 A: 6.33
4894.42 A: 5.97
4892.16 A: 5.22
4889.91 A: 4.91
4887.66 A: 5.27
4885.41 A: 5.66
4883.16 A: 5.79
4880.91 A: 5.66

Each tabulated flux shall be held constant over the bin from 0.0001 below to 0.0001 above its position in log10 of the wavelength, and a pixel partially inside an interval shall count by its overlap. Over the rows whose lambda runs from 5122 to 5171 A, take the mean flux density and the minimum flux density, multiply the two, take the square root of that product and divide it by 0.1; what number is 34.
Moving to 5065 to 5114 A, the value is 44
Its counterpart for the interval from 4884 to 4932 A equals 53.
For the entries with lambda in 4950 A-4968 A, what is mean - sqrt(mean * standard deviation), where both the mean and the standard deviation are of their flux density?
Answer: 4.0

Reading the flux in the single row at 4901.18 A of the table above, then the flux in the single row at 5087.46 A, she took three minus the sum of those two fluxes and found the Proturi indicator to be -8.0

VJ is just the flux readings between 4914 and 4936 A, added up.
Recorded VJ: 57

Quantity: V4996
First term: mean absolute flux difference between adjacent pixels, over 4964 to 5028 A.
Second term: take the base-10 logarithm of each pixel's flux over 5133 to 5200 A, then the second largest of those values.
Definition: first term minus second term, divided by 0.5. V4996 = -1.00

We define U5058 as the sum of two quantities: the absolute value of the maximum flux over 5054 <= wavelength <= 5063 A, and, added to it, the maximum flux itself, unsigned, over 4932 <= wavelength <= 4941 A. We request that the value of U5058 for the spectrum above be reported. 11.2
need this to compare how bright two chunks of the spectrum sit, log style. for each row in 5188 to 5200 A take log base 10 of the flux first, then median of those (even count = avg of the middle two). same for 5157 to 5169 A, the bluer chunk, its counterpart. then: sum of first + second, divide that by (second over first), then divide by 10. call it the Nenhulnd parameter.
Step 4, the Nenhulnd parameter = 0.130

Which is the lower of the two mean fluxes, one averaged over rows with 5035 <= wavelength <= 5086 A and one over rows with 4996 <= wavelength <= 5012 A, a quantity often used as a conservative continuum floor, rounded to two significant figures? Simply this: 4.8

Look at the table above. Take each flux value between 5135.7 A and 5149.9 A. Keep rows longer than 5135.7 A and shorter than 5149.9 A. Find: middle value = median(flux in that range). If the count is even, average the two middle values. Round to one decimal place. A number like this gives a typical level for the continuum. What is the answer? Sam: 4.4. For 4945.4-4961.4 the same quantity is 6.1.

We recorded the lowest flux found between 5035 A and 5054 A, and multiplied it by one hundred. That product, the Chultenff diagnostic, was 446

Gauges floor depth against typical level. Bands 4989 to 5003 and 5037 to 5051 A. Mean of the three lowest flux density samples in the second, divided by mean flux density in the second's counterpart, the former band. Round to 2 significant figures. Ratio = 0.90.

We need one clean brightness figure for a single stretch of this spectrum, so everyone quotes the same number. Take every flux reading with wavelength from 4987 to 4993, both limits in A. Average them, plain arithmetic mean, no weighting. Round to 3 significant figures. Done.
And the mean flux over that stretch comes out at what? 5.16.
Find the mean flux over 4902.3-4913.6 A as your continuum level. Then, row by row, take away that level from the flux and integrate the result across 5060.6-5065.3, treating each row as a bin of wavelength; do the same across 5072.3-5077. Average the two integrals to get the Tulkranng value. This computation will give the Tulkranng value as -6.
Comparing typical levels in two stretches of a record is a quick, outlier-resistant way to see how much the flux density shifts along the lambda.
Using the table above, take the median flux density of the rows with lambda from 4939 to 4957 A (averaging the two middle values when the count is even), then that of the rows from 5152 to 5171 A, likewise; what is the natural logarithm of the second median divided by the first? -0.37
